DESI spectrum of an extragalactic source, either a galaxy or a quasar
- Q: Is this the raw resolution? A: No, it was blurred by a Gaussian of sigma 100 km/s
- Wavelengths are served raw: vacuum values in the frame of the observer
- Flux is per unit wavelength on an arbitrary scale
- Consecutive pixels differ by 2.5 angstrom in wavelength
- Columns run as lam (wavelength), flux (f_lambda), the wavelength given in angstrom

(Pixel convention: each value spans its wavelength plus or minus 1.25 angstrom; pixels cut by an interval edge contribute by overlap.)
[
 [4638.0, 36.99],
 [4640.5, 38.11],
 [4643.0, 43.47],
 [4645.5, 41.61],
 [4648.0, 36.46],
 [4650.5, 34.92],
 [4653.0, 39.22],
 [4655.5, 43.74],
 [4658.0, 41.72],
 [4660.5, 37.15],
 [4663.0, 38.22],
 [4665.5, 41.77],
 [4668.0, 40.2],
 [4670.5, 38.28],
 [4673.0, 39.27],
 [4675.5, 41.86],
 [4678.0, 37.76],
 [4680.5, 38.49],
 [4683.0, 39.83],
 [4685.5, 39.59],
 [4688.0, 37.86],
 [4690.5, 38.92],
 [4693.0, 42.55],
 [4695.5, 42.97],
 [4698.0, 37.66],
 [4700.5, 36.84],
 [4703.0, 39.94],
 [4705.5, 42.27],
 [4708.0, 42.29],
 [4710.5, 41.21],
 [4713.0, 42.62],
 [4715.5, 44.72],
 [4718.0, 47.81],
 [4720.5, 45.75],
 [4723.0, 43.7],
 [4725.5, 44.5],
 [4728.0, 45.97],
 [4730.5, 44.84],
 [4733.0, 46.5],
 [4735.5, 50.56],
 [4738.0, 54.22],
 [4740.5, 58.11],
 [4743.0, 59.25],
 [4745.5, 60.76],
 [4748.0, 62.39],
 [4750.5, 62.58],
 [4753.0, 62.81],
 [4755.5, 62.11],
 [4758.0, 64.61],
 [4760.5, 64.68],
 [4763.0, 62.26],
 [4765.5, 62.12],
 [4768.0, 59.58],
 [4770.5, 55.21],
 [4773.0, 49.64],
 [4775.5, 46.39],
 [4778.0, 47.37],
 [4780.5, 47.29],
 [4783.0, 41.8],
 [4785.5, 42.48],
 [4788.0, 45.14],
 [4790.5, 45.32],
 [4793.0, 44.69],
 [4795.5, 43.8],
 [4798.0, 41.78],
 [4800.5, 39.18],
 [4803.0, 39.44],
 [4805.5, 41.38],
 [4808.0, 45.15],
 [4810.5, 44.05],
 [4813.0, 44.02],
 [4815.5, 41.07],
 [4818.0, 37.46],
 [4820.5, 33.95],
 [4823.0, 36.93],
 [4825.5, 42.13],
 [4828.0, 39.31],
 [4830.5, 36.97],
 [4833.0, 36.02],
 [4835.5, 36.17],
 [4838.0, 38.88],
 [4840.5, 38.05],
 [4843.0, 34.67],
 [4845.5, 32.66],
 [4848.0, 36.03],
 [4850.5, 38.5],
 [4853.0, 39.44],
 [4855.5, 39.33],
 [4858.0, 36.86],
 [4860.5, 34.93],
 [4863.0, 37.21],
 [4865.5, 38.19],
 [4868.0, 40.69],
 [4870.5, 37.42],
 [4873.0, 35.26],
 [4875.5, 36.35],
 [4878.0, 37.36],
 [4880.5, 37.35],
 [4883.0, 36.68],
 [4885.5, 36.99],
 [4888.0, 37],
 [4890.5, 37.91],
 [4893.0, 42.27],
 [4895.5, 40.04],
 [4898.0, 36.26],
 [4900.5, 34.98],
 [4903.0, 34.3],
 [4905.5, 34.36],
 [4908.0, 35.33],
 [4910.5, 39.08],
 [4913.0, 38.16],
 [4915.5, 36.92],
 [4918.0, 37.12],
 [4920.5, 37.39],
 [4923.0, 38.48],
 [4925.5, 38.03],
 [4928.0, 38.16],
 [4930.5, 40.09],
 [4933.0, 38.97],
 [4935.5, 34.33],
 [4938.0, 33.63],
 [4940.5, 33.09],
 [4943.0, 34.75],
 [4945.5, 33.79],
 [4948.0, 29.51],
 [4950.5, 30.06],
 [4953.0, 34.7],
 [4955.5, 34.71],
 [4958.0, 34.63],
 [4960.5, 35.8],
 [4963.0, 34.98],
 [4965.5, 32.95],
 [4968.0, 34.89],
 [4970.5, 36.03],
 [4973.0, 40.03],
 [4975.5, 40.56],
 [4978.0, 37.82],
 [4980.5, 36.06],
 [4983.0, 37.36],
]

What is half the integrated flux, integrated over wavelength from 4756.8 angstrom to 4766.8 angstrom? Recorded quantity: 317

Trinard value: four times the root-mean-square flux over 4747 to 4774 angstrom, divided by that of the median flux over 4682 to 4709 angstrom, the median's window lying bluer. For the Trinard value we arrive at 6.1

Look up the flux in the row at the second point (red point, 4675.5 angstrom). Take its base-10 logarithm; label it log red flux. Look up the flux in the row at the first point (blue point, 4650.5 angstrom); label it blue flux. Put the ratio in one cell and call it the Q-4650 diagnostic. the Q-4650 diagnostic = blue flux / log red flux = 21.5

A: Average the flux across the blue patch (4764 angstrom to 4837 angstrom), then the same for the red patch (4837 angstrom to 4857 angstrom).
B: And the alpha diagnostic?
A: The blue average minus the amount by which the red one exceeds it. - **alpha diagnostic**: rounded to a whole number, 50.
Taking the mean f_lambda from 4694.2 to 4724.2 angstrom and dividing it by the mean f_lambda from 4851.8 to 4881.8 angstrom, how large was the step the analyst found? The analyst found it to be 1.13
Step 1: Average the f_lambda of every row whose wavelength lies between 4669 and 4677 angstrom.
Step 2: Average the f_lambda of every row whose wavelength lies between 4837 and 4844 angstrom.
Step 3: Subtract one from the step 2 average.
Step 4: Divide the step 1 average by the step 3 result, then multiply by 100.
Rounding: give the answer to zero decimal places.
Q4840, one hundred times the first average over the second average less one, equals 110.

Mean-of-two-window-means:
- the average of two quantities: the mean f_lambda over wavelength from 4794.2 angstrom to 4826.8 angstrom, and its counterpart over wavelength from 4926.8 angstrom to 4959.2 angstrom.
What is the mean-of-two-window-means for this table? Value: 38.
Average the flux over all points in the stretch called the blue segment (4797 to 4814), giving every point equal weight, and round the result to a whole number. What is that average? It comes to 42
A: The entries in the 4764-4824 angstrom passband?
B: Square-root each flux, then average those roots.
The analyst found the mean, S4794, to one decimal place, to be 6.7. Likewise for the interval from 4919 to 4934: 6.2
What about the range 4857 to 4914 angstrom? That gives 6.1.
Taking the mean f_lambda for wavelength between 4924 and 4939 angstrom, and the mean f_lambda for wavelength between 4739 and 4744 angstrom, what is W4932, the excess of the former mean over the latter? -21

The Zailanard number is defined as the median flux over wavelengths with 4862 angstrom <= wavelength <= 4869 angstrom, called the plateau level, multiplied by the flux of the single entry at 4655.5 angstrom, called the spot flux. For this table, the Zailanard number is 1670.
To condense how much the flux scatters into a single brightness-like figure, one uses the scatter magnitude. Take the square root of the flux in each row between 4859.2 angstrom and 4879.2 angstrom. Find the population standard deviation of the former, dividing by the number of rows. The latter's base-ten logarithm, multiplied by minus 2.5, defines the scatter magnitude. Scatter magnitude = 2.2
